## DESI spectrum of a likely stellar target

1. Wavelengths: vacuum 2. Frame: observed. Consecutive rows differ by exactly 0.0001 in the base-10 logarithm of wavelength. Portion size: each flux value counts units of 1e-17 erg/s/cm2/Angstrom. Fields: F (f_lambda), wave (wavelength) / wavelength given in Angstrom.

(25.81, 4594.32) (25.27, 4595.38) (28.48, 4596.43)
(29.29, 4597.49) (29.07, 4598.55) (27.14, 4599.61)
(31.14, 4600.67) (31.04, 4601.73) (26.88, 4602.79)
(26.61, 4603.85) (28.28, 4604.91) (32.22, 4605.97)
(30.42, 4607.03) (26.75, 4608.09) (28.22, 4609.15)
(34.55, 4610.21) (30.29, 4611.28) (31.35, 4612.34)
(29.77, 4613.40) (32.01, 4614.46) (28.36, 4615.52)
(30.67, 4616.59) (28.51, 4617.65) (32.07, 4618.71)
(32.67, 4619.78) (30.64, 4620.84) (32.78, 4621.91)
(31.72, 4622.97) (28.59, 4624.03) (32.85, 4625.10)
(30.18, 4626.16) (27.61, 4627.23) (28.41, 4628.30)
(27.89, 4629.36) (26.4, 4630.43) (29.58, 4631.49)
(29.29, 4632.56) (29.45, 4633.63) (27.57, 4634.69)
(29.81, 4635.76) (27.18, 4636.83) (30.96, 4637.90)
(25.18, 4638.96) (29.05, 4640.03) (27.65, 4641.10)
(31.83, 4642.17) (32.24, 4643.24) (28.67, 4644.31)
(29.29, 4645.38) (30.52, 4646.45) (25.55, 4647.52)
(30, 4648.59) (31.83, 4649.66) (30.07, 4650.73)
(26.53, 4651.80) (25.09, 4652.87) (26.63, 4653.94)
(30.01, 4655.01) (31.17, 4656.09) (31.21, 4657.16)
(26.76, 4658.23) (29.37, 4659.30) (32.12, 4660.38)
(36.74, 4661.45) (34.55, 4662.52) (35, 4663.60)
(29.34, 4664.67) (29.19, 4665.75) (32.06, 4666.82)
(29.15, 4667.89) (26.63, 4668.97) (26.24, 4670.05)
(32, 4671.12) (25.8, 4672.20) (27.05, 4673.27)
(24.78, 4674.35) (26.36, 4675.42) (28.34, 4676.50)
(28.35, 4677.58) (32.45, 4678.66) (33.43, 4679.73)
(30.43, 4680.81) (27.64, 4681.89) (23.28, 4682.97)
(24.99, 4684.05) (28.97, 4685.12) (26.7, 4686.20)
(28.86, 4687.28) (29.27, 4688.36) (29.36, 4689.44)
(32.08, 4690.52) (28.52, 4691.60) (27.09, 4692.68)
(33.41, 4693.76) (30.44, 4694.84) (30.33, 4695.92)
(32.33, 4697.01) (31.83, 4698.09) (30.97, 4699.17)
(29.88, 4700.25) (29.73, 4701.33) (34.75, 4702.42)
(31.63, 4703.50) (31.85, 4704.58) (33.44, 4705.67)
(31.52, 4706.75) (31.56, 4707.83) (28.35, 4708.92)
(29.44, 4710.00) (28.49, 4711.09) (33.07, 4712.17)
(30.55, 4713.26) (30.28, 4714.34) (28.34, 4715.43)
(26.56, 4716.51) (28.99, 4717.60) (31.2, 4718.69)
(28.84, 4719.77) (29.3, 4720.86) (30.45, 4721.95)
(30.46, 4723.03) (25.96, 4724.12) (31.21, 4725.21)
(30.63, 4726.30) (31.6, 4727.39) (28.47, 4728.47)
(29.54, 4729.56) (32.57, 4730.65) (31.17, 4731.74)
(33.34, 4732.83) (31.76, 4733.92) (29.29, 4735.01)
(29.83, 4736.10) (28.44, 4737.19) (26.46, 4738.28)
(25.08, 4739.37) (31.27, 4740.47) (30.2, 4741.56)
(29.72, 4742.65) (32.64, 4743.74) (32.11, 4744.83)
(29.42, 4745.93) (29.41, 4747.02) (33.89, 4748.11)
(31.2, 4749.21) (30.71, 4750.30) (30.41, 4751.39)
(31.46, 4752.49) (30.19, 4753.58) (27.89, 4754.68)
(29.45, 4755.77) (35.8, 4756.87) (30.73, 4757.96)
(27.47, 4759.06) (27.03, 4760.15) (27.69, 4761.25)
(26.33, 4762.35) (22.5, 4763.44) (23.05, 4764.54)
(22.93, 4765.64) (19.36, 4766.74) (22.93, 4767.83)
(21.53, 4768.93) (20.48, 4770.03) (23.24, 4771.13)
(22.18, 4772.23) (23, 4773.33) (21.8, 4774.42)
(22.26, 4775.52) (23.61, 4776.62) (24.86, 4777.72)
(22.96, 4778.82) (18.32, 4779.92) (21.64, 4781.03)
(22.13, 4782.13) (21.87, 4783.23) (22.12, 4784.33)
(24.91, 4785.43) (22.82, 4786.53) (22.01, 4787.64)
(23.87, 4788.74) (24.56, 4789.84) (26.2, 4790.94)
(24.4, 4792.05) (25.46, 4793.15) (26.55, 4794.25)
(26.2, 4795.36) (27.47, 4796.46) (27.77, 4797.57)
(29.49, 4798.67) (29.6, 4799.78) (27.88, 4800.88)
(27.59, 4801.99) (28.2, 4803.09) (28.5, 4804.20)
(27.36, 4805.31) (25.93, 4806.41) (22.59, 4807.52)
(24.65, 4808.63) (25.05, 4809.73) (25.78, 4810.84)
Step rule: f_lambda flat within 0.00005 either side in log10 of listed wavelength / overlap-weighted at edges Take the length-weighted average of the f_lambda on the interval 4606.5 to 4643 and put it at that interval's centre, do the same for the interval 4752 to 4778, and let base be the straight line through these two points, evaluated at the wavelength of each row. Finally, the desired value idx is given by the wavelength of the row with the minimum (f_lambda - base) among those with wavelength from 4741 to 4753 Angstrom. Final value 4745.93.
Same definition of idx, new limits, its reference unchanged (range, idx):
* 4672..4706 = 4682.97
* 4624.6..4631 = 4630.43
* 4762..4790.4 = 4779.92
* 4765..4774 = 4766.74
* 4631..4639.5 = 4638.96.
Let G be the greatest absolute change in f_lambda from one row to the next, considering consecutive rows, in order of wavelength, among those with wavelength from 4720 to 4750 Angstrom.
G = 6.19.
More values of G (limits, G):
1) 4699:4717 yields 5.02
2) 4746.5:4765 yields 6.35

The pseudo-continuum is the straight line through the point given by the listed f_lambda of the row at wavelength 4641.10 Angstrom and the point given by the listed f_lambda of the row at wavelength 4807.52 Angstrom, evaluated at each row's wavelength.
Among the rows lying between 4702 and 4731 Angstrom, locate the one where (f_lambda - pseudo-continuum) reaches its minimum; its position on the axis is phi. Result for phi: 4724.12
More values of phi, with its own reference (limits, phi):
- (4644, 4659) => 4652.87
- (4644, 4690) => 4682.97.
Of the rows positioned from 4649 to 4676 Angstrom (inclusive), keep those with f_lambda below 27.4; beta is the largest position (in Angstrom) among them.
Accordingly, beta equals 4675.42 Angstrom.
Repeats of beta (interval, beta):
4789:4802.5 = 4795.36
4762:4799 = 4795.36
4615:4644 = 4638.96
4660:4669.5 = 4668.97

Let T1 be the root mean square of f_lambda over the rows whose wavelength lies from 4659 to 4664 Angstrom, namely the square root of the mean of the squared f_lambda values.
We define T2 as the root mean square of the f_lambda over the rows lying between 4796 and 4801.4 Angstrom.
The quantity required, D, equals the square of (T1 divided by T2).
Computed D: 1.40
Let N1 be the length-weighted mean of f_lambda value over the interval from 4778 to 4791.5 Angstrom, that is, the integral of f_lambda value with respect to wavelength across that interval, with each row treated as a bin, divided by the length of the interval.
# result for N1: 22.8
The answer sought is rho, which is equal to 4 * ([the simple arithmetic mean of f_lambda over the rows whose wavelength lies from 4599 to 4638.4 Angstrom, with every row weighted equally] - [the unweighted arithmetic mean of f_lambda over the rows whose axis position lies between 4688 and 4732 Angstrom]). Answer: -3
